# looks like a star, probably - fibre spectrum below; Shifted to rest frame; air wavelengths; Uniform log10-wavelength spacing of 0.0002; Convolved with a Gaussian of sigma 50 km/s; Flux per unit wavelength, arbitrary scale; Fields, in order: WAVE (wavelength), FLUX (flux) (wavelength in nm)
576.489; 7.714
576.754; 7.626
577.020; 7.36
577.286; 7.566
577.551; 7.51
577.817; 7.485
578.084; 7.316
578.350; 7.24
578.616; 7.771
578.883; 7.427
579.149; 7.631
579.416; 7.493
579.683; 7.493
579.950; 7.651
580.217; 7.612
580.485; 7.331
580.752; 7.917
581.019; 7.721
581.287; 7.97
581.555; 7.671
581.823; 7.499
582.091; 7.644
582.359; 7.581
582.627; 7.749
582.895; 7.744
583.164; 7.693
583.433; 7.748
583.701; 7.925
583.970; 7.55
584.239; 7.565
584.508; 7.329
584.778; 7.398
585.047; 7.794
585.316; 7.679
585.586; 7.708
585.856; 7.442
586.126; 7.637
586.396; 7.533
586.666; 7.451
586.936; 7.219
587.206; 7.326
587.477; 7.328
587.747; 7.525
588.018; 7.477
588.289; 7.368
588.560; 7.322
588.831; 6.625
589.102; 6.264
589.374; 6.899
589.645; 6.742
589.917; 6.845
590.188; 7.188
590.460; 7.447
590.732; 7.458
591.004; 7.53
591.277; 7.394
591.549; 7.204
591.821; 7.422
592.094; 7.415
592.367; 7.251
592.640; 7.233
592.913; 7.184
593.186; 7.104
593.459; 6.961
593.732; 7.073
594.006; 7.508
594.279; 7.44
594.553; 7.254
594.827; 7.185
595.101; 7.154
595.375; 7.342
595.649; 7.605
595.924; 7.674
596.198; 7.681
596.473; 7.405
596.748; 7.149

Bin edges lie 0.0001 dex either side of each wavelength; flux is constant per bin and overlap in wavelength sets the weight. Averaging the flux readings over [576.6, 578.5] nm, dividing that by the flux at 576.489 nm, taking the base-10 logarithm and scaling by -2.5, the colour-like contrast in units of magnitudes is 0.04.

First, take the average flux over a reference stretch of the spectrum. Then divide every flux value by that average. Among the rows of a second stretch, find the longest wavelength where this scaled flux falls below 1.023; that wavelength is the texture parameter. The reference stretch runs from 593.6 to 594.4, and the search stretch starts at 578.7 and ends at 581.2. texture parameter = 580.485 nm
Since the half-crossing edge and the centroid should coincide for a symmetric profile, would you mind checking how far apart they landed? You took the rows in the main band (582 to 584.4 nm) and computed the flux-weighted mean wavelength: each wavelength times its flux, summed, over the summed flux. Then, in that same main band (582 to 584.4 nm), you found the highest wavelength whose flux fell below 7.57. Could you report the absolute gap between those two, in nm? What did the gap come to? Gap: 1.07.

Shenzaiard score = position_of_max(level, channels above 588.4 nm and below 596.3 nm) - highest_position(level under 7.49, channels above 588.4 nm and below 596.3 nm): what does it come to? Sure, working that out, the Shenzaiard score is 0.82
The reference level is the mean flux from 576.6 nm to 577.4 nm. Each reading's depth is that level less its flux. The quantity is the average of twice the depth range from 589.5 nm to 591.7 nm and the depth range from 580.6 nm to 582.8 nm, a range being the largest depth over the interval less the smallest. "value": 1.02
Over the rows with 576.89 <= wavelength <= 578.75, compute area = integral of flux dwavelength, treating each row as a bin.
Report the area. 14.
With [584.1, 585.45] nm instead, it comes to 10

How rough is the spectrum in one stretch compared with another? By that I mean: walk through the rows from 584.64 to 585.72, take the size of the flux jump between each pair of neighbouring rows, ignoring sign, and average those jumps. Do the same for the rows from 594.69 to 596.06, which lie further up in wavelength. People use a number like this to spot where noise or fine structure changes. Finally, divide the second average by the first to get 0.8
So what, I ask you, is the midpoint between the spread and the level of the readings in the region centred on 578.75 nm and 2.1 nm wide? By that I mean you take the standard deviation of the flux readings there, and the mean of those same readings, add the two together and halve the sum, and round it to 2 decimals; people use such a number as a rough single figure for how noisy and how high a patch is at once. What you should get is 3.82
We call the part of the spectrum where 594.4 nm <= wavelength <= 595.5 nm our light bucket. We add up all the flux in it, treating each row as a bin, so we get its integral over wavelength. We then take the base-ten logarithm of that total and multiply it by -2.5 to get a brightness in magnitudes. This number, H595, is -2.25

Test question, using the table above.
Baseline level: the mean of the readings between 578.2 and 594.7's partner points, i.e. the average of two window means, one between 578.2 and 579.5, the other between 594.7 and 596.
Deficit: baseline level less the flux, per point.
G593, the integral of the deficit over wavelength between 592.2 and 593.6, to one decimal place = 0.4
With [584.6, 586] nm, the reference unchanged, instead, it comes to -0.2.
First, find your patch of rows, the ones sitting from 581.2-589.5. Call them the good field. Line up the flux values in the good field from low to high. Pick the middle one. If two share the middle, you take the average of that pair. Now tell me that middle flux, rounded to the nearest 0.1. 7.5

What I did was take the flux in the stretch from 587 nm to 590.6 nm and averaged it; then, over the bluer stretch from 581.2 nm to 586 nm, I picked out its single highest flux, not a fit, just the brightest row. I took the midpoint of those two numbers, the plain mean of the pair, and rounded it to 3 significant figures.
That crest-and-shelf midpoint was 7.54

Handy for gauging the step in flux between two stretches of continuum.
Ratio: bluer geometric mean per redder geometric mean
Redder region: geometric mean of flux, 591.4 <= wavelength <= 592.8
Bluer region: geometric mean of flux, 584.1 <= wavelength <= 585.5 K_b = 1.03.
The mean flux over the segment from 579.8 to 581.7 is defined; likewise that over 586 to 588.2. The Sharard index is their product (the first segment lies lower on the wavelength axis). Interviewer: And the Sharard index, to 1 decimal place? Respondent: 57.2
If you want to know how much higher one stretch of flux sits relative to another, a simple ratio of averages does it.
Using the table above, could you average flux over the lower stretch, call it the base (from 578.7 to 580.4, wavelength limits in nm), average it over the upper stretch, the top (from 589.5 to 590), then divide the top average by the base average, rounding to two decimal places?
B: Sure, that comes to 0.90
